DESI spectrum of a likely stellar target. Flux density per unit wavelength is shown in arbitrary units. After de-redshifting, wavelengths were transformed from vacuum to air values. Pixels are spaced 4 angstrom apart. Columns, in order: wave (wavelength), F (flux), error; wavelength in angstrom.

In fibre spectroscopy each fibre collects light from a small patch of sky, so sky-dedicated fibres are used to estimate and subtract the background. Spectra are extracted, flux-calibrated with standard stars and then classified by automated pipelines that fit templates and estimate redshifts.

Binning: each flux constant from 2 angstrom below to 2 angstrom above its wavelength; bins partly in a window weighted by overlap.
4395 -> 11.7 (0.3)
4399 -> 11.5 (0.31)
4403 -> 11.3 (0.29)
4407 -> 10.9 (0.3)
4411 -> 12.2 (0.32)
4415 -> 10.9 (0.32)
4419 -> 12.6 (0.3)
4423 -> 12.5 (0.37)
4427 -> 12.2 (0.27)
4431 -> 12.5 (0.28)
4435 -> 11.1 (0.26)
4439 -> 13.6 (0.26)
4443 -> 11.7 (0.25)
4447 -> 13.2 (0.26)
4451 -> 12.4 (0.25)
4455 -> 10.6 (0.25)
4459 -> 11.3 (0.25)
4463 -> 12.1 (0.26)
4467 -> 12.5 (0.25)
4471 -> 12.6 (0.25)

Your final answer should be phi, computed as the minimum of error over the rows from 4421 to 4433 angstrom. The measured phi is 0.270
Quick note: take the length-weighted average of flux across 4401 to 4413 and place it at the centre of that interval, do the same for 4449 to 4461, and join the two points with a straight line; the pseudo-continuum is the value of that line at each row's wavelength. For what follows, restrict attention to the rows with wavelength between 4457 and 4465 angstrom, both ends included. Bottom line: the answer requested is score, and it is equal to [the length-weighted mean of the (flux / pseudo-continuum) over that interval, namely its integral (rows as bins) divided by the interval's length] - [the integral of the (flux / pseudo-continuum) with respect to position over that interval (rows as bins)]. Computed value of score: -7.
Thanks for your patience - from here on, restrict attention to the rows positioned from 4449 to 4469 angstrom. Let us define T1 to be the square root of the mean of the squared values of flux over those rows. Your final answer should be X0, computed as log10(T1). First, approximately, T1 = 11.8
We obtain 1.07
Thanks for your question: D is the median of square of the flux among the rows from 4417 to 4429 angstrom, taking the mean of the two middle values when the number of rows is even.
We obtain 156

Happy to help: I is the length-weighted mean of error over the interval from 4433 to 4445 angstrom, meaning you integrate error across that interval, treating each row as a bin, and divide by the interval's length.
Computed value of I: 0.26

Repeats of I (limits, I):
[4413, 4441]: 0.29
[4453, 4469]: 0.25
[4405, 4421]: 0.31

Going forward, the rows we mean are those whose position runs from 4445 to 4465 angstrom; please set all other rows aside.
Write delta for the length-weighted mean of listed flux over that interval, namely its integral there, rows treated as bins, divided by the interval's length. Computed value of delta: 11.9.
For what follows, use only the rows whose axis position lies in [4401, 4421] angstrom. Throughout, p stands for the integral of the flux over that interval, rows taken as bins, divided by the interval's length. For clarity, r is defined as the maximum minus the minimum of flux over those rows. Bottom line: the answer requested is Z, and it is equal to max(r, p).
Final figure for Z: 11.6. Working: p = 11.6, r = 1.7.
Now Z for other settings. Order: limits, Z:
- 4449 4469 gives 11.8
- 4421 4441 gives 12.4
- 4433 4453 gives 12.4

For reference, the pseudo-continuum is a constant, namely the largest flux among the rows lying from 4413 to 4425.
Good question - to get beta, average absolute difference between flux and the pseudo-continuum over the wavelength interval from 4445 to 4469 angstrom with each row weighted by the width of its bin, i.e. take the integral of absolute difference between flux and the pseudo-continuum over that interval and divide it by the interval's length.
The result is 0.8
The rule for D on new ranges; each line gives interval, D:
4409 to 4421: 149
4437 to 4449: 174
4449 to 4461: 128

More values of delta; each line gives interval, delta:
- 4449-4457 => 11.5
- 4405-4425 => 11.8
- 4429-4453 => 12.4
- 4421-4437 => 12.1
